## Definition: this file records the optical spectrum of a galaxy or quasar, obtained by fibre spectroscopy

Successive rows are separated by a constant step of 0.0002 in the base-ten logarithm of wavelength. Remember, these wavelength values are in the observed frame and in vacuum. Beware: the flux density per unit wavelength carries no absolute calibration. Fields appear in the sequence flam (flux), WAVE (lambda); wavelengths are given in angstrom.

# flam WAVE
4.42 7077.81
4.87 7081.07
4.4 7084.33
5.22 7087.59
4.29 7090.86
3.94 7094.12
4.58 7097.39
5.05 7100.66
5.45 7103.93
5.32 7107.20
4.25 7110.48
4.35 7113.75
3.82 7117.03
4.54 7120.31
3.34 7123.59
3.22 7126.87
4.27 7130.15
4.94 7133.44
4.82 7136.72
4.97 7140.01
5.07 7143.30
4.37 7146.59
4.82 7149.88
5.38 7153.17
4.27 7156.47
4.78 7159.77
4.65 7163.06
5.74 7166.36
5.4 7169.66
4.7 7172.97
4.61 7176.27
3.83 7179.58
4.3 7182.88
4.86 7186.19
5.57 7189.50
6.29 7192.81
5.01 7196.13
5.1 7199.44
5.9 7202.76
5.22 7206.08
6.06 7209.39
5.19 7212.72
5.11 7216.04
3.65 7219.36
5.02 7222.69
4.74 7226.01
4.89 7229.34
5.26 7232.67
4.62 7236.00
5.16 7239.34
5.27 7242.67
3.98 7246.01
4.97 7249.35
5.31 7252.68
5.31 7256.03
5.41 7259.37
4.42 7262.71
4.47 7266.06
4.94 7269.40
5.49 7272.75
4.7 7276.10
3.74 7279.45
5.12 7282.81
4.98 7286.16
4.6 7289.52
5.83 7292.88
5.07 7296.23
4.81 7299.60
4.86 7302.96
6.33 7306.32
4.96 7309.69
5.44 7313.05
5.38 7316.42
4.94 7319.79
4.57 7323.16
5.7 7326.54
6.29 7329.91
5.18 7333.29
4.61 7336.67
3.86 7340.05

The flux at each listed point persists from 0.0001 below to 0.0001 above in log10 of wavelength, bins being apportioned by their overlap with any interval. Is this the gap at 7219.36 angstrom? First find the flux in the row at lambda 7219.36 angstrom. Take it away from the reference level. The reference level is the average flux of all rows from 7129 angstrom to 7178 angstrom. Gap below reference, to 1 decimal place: 1.2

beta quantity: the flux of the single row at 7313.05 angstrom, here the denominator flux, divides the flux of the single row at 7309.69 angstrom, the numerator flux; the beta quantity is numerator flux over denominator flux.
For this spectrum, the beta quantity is 0.91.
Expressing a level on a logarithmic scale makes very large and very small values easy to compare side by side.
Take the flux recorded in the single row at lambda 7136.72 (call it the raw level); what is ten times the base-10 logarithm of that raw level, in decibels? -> 6.83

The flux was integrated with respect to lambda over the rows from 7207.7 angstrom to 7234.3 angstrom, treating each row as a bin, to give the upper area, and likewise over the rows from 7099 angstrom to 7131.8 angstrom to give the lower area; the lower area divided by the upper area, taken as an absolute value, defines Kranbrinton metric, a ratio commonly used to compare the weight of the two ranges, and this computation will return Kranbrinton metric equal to 1.1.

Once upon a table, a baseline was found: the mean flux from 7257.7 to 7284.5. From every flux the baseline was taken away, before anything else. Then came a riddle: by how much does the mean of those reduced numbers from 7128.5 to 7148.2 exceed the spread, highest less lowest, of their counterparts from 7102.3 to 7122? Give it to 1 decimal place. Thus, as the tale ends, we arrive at -1.7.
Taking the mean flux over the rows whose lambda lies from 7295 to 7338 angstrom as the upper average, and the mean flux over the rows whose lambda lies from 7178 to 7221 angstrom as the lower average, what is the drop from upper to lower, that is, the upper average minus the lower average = 0.2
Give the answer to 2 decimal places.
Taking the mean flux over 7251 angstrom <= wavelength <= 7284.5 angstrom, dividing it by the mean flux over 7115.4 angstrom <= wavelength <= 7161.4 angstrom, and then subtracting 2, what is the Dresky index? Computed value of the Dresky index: -0.91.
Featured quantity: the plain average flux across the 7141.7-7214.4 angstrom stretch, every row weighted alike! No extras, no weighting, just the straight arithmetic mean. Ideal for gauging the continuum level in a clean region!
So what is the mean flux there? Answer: 5.05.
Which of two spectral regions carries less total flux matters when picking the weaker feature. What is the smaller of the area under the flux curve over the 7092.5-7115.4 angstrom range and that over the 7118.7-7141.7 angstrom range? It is 99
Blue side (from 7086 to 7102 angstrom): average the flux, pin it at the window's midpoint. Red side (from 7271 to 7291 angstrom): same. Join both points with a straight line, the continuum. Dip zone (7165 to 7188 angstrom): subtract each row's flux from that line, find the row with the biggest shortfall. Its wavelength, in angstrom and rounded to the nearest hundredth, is 7179.58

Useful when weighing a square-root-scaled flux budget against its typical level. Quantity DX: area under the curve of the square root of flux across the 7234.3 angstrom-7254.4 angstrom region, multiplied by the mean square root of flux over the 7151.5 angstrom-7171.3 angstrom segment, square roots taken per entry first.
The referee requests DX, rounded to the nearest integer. 99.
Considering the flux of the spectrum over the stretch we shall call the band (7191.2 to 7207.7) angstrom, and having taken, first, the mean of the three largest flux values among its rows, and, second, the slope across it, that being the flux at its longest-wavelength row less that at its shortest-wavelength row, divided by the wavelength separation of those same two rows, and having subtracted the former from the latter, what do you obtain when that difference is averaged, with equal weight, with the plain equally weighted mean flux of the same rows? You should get -0.19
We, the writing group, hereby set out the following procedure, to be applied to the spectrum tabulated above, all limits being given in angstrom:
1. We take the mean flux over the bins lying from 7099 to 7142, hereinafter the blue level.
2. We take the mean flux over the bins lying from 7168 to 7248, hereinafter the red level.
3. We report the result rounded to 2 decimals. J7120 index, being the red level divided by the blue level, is 1.11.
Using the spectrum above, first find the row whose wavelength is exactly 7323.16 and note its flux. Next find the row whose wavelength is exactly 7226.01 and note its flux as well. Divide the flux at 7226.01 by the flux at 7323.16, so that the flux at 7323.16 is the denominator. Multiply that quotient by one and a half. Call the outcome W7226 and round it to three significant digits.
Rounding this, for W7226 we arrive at 1.56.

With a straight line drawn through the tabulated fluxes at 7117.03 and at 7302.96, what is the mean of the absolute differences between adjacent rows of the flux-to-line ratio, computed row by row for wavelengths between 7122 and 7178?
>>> 0.123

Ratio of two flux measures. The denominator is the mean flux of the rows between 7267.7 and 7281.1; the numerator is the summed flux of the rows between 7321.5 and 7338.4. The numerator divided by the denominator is 5.6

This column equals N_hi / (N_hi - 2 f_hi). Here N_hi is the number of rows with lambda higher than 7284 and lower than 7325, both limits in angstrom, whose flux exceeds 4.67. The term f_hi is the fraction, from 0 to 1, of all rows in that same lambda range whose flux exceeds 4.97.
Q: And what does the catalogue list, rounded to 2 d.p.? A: 1.11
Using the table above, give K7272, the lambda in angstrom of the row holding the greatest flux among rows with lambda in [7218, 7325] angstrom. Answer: 7306.32 angstrom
